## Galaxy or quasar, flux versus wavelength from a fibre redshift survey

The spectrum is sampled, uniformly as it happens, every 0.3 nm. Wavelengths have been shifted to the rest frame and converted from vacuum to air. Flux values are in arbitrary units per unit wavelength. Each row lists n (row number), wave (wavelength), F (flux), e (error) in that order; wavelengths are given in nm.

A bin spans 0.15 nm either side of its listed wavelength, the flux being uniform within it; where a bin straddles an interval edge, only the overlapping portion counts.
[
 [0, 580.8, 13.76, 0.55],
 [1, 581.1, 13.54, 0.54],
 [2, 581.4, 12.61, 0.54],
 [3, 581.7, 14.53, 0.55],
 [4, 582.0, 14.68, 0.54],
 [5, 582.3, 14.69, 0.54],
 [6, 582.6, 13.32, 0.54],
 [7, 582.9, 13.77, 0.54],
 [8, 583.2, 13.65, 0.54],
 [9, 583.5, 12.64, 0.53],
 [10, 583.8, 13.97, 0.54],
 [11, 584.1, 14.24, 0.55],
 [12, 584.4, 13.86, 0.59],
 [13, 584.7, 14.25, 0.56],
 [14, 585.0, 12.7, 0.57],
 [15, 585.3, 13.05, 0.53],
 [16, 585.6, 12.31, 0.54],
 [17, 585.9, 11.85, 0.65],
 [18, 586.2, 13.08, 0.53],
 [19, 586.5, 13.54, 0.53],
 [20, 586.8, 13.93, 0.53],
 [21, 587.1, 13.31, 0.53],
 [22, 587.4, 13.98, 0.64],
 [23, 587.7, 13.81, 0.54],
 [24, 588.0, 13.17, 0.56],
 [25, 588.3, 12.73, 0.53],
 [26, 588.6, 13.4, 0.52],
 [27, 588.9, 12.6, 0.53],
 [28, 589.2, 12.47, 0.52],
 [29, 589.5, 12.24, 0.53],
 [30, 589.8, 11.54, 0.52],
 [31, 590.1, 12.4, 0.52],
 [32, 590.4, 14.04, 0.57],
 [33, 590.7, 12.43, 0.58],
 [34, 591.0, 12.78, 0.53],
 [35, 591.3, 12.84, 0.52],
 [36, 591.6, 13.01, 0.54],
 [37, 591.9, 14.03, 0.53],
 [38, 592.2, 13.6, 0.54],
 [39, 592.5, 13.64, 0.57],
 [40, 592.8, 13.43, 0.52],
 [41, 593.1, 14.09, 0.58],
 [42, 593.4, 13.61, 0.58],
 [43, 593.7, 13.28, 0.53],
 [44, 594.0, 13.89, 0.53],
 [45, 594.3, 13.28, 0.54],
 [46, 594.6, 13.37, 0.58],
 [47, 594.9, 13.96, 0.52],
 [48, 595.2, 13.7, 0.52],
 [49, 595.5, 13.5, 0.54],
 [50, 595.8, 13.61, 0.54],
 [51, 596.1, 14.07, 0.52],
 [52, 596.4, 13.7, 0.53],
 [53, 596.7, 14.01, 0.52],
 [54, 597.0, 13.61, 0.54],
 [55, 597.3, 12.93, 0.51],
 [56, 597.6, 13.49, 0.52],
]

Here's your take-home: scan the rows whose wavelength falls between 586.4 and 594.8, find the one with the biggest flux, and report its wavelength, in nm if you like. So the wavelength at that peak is 593.1 nm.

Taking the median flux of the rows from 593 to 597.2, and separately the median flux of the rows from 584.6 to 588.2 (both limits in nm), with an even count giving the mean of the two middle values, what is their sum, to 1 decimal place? 26.9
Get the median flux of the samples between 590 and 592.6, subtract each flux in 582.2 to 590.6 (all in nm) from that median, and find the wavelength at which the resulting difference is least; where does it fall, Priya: 582.3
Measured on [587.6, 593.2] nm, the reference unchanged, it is 593.1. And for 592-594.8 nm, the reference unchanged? 593.1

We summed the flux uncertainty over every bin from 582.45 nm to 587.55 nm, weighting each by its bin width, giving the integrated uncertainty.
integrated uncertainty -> 2.8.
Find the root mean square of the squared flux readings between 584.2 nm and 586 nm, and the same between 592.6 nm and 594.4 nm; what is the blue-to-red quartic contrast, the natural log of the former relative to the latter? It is -0.08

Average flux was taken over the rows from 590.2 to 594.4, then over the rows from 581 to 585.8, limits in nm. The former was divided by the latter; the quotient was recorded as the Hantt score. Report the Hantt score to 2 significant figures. 0.99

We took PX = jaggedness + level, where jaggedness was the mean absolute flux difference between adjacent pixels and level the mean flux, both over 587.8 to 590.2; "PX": 13.1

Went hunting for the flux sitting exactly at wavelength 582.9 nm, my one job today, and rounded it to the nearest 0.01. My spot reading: 13.77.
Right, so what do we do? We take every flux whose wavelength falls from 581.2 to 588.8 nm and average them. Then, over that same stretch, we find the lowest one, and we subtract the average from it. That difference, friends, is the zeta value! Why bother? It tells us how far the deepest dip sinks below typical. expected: -1.63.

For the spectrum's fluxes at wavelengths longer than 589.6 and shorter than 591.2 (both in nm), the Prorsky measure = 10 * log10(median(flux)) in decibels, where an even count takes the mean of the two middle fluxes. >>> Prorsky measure 10.9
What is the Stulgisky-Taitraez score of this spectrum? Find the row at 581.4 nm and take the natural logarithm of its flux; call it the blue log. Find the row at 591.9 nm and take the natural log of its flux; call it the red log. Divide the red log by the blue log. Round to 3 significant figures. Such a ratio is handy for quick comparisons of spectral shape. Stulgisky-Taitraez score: 1.04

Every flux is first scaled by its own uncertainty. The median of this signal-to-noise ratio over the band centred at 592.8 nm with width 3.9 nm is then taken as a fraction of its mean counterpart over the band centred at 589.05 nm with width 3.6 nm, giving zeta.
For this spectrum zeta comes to 1.04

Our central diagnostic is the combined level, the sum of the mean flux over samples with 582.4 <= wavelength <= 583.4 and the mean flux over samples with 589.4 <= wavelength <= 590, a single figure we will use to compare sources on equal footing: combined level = 25.5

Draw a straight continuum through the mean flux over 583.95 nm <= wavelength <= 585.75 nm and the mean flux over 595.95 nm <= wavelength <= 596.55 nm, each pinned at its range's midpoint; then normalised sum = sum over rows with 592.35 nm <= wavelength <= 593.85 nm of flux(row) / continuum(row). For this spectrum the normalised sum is 4.95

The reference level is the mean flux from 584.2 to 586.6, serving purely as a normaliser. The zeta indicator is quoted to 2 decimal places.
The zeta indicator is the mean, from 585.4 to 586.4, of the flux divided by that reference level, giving 0.95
